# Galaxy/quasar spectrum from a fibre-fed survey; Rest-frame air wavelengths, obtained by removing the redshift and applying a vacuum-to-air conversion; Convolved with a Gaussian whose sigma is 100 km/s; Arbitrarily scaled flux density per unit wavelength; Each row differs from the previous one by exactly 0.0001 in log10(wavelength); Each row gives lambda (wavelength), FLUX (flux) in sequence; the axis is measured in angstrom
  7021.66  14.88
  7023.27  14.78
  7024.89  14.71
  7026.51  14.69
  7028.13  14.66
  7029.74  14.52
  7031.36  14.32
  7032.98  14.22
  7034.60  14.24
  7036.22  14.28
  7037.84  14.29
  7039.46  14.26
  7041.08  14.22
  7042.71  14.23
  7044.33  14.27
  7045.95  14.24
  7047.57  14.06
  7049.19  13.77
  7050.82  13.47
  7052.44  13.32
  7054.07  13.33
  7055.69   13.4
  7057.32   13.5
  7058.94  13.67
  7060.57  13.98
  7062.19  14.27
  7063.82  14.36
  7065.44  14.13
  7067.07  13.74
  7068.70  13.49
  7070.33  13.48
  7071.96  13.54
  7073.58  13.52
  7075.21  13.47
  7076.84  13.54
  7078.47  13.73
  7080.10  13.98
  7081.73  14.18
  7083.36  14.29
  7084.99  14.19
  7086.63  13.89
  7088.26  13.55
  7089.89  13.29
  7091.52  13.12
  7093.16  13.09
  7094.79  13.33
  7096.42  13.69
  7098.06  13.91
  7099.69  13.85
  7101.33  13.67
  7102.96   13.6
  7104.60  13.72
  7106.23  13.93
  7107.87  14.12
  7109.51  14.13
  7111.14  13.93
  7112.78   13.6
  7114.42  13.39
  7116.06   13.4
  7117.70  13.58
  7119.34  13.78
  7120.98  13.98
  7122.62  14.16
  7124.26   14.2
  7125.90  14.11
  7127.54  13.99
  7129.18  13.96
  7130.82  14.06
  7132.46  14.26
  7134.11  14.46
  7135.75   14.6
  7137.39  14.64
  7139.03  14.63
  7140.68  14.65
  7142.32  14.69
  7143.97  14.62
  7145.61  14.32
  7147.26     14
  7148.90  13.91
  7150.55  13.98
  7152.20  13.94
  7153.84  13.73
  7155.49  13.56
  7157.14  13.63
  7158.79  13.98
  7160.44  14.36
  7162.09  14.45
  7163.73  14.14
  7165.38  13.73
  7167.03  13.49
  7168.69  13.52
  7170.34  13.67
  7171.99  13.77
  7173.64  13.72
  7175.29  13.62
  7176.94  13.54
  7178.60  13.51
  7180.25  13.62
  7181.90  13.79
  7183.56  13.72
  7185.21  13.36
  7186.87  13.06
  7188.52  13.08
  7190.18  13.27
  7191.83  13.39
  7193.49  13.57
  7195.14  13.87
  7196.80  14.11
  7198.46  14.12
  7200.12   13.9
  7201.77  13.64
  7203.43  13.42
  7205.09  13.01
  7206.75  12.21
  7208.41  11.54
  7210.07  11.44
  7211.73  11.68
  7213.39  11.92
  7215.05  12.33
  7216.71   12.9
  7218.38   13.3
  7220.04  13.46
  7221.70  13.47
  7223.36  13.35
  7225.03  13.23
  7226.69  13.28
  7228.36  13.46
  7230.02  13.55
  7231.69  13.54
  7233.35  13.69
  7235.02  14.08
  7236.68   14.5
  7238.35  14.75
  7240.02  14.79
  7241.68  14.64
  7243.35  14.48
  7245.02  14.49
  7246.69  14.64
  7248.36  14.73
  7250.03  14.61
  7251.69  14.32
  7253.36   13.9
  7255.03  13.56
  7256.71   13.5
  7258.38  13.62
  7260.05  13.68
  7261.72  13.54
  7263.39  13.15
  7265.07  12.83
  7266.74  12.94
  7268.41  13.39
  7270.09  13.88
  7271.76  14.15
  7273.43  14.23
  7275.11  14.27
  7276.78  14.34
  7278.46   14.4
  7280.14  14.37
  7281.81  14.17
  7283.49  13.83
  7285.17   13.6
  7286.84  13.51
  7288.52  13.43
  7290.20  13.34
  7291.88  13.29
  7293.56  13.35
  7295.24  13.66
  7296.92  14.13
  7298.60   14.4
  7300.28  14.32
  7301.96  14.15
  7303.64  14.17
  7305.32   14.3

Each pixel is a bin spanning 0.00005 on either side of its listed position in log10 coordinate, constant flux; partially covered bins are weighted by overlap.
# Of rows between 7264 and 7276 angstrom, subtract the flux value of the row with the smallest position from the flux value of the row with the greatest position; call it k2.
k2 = 1.44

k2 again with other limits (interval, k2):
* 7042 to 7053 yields -0.91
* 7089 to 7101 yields 0.56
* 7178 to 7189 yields -0.43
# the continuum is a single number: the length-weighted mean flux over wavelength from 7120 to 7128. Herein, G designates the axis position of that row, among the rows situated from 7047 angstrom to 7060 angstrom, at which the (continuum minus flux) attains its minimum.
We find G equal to 7047.57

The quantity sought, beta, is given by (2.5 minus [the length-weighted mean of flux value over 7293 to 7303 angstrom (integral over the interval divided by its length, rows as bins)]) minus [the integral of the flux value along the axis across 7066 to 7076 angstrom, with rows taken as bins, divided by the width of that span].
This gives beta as -25.1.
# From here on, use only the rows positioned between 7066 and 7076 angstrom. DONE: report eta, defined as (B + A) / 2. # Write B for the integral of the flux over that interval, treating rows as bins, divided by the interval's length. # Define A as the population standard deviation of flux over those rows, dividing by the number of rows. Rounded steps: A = 0.09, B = 13.6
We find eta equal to 6.8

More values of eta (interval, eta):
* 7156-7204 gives 7.0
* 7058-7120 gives 7.0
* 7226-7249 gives 7.4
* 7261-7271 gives 6.8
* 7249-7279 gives 7.2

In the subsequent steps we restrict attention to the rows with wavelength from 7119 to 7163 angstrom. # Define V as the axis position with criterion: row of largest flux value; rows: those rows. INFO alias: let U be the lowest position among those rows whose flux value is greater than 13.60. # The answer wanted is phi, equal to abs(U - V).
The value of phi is 23.0 angstrom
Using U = 7119.34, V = 7142.32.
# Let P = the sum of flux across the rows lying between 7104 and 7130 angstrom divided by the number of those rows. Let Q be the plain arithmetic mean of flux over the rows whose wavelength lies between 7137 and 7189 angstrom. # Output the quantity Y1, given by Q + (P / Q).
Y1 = 14.9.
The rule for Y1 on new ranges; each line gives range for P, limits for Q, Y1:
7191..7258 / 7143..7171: 14.9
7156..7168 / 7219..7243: 14.9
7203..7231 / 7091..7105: 14.5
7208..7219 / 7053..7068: 14.7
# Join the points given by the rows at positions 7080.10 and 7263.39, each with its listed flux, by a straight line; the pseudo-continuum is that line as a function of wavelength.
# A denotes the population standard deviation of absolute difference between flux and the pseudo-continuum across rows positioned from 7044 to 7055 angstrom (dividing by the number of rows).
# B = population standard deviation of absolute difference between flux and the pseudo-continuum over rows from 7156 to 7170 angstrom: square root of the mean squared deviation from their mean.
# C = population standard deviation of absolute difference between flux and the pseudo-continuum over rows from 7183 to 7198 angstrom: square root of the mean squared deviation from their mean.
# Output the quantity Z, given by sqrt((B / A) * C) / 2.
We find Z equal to 0.22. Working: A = 0.297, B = 0.306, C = 0.182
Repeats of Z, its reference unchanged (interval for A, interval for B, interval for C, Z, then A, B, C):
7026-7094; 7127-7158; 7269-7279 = 0.25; 0.244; 0.337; 0.180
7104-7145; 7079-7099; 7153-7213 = 0.34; 0.309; 0.283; 0.506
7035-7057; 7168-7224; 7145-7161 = 0.33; 0.286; 0.548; 0.224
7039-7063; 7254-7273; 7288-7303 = 0.33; 0.273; 0.267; 0.451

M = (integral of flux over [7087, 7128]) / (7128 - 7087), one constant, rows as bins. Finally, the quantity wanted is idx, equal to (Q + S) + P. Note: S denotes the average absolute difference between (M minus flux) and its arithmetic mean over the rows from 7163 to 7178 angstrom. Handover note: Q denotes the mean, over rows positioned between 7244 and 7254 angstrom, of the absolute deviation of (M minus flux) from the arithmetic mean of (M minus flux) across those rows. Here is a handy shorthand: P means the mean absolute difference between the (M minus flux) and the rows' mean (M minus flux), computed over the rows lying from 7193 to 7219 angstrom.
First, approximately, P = 0.82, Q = 0.23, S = 0.13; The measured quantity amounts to 1.18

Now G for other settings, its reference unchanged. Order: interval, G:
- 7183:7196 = 7195.14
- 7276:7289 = 7278.46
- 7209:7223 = 7221.70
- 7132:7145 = 7142.32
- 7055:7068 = 7063.82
